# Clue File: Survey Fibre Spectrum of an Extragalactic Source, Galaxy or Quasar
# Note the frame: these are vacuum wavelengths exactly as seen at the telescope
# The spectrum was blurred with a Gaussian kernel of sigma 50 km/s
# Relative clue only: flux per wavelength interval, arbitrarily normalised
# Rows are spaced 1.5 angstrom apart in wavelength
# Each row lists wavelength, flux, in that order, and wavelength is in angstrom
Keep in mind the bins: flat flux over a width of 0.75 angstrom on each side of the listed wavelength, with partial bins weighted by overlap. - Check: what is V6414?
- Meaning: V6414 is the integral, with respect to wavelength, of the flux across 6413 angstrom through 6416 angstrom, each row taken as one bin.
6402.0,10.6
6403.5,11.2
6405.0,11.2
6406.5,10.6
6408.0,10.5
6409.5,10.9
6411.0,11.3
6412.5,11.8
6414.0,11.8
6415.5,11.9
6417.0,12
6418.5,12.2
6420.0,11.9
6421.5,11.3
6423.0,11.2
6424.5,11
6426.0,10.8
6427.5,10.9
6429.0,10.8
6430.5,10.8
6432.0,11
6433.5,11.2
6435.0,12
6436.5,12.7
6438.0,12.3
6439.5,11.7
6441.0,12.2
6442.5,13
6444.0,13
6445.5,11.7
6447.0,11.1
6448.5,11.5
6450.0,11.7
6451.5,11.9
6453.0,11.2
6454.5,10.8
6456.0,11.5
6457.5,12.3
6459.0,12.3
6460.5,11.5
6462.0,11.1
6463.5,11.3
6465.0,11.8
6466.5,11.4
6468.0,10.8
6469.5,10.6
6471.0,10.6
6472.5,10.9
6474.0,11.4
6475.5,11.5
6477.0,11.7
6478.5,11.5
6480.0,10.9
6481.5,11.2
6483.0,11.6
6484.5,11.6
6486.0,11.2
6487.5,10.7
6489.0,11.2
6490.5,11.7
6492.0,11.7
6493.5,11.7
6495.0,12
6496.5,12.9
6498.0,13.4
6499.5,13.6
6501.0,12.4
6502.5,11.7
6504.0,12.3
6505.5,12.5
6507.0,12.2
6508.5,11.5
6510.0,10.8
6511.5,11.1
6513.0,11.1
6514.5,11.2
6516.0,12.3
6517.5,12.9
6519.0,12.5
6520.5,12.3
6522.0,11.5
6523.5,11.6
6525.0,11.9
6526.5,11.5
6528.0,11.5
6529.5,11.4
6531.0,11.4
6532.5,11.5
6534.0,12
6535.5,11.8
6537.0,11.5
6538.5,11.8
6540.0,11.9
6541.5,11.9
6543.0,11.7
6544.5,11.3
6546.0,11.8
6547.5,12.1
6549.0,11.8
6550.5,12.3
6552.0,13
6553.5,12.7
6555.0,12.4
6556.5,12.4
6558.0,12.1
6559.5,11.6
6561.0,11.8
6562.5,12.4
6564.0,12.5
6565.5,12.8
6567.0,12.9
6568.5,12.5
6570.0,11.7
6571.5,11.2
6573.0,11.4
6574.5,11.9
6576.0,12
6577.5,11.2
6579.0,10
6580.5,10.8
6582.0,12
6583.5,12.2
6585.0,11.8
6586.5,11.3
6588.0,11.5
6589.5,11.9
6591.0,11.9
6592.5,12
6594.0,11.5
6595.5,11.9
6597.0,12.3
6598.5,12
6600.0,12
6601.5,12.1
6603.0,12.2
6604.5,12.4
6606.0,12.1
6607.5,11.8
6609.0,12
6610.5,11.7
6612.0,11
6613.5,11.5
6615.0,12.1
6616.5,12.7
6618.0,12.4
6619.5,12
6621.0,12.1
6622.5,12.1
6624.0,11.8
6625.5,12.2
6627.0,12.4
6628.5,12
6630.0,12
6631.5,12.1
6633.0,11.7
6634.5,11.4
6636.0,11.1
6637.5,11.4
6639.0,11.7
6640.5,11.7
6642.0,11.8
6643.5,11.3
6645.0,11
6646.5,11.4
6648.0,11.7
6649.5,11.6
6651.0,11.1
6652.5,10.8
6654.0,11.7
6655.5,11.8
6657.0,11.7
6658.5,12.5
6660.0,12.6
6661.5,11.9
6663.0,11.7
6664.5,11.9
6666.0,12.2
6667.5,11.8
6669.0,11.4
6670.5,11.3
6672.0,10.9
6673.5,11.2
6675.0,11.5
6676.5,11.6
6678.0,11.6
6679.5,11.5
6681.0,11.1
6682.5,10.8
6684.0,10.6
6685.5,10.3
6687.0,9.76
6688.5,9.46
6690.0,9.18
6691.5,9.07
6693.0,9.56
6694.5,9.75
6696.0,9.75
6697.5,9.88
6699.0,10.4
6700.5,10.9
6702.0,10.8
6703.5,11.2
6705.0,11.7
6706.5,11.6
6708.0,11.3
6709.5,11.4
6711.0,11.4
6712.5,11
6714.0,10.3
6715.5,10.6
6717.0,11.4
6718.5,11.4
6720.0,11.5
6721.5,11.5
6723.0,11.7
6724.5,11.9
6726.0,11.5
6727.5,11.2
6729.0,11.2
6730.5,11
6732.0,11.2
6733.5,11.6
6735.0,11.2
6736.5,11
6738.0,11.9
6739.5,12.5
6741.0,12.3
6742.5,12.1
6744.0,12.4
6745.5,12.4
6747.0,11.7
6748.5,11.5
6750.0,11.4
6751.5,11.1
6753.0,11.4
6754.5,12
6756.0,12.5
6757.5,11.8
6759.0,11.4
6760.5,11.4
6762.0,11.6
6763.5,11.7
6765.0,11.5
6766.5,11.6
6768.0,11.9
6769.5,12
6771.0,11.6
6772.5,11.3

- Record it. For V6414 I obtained 36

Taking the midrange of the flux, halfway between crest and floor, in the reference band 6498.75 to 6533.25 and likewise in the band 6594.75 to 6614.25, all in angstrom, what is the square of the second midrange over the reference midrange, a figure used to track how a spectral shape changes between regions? 0.920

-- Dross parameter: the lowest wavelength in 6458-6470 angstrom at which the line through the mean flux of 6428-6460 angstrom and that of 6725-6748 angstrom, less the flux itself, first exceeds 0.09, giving 6460.5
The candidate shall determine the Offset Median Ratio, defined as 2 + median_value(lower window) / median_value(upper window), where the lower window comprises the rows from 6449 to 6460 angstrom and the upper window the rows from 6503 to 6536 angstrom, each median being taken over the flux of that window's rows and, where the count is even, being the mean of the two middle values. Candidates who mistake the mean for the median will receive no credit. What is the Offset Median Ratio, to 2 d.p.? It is 3.01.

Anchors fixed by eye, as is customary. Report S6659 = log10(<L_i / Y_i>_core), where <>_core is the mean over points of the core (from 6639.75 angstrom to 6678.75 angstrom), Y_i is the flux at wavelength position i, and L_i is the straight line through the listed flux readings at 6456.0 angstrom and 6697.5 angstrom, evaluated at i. -0.058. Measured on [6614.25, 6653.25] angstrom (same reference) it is -0.056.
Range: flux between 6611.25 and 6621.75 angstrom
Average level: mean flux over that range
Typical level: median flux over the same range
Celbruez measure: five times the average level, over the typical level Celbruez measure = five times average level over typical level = 4.95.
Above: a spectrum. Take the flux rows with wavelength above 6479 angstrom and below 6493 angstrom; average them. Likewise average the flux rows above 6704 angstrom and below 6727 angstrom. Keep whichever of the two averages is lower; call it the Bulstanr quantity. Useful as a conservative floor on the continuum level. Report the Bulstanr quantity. 11.3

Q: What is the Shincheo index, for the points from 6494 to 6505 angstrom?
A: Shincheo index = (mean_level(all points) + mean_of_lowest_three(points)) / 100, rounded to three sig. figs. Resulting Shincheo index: 0.246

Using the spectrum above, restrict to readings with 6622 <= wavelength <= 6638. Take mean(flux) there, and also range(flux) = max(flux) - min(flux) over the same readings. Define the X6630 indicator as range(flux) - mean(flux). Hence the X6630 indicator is -10.5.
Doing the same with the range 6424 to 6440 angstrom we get -9.5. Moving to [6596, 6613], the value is -10.6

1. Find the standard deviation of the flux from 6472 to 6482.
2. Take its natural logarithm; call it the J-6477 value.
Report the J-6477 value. -1.2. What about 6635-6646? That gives -1.2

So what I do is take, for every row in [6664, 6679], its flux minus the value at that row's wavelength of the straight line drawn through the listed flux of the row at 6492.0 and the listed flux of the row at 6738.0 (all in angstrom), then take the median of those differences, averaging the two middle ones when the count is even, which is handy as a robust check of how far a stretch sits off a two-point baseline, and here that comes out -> -0.3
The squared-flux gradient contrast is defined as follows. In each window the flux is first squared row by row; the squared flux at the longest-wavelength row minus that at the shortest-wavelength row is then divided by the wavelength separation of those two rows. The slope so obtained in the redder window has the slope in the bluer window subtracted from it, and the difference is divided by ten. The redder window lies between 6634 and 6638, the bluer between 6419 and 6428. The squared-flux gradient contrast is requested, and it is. 0.30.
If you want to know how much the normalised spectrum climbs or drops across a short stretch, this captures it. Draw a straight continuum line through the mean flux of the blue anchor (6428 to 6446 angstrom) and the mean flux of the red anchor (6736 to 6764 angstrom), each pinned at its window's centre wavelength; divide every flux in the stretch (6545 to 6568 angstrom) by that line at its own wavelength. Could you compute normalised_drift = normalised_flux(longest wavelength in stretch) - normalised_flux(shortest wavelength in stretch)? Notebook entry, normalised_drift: 0.09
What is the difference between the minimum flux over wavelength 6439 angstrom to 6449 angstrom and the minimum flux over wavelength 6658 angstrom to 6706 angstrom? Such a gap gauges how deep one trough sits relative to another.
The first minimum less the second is 2.0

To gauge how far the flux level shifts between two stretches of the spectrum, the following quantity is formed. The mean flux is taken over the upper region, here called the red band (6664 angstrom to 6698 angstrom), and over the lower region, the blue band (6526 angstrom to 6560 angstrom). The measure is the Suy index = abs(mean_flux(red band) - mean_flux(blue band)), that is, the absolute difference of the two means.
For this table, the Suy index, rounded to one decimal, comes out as 1.2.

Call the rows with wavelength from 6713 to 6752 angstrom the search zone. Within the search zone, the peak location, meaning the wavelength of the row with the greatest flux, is 6739.5 angstrom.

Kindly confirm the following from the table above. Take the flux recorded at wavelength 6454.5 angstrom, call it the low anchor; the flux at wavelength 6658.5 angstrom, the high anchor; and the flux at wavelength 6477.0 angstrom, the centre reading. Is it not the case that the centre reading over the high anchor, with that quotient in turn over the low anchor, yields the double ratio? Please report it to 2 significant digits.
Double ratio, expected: 0.087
